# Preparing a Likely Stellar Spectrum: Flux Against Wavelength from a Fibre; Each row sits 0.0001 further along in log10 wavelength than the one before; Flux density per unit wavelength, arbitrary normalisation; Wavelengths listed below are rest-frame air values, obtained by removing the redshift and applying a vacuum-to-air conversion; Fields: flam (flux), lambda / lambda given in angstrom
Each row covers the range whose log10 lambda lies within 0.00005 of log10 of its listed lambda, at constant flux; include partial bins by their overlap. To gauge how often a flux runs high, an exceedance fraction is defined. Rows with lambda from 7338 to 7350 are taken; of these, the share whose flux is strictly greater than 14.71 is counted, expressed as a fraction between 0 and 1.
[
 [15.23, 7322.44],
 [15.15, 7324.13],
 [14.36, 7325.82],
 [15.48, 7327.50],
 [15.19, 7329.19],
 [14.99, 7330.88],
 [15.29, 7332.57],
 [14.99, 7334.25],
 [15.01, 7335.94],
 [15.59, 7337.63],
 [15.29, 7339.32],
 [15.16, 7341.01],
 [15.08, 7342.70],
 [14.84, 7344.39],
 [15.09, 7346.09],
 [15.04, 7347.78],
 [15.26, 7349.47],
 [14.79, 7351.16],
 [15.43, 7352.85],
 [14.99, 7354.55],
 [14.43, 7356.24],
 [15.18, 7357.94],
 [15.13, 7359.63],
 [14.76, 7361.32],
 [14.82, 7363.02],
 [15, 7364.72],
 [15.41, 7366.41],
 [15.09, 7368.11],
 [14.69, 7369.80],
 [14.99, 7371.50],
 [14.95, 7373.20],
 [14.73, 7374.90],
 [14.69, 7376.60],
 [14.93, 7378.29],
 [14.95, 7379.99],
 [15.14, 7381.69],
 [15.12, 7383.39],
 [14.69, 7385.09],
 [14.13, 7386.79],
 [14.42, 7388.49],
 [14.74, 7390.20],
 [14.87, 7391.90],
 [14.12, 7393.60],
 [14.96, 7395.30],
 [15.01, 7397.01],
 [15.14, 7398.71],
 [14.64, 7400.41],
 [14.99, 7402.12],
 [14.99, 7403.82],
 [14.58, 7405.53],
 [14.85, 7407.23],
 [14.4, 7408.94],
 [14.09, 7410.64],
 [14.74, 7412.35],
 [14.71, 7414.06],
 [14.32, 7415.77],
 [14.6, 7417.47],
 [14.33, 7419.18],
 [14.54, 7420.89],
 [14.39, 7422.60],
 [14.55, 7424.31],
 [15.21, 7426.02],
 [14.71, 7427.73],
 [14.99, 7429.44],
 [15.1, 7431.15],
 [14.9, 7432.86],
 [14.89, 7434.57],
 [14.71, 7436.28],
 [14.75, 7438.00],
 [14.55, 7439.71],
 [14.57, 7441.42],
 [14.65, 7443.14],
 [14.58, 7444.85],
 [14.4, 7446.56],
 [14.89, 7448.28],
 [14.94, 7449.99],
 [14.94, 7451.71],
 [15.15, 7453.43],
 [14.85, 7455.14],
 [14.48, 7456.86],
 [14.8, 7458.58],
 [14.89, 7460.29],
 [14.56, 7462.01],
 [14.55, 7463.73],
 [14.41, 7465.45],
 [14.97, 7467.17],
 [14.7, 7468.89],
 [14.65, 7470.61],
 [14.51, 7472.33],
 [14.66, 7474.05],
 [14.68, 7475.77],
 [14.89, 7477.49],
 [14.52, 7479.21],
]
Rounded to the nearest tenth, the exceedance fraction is 1.0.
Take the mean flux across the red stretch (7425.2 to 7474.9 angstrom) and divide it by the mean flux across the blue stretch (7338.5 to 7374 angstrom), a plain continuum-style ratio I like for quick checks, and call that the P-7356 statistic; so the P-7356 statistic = 0.983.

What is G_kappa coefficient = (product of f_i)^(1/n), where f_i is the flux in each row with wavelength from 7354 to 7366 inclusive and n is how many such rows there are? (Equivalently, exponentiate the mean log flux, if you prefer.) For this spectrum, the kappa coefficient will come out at 14.9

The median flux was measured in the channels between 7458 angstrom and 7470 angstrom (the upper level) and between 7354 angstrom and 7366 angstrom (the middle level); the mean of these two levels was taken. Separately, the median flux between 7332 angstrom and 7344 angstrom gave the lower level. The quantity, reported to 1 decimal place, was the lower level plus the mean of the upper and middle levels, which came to 30.0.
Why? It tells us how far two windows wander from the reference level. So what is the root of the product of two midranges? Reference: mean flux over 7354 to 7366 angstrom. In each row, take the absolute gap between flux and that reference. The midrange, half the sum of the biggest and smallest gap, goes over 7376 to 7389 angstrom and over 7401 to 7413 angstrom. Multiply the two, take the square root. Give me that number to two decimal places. 0.42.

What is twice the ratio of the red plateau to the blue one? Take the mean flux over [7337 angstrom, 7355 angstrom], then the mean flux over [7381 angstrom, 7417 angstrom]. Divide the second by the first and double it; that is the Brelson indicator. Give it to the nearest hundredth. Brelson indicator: 1.94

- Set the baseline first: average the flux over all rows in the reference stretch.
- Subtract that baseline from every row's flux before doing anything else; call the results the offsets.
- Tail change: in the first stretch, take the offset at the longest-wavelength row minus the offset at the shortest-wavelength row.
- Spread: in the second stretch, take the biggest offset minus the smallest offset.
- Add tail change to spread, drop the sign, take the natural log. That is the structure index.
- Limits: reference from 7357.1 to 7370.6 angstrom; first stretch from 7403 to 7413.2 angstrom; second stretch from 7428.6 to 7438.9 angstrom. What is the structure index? -1.97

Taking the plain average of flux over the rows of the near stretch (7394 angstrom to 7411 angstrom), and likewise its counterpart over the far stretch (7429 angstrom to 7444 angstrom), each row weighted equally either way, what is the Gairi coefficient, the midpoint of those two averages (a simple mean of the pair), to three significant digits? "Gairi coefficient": 14.8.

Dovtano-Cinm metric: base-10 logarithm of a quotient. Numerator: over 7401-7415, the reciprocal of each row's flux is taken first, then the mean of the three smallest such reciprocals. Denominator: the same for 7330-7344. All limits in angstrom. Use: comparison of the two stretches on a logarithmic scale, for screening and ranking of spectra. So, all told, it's 0.0128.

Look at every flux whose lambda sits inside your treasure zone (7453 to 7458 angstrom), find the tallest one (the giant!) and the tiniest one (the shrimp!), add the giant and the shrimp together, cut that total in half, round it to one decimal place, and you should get 14.8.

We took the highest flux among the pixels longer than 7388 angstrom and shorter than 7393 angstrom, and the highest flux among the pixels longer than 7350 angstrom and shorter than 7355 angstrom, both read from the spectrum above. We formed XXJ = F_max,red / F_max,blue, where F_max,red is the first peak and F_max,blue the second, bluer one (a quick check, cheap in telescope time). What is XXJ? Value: 0.964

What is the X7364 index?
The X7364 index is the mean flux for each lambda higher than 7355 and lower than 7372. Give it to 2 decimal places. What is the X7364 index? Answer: 14.95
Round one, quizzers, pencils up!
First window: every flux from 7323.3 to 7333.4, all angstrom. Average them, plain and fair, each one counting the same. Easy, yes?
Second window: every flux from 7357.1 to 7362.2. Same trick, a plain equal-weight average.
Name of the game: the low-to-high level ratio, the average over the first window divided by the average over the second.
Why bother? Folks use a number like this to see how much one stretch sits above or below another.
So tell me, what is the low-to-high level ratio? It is 1.00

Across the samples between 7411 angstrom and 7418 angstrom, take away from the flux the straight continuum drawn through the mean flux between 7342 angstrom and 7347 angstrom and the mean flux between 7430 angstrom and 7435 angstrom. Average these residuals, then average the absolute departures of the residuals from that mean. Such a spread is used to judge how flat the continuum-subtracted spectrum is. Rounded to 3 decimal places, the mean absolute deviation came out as 0.136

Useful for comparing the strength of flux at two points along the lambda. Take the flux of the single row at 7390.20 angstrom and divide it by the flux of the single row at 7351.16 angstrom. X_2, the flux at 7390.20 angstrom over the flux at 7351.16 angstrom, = 0.997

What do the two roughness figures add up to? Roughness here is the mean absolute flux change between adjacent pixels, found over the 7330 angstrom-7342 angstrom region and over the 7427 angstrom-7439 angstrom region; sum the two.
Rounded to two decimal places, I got 0.41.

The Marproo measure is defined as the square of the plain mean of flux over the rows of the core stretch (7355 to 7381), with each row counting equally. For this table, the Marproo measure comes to 223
